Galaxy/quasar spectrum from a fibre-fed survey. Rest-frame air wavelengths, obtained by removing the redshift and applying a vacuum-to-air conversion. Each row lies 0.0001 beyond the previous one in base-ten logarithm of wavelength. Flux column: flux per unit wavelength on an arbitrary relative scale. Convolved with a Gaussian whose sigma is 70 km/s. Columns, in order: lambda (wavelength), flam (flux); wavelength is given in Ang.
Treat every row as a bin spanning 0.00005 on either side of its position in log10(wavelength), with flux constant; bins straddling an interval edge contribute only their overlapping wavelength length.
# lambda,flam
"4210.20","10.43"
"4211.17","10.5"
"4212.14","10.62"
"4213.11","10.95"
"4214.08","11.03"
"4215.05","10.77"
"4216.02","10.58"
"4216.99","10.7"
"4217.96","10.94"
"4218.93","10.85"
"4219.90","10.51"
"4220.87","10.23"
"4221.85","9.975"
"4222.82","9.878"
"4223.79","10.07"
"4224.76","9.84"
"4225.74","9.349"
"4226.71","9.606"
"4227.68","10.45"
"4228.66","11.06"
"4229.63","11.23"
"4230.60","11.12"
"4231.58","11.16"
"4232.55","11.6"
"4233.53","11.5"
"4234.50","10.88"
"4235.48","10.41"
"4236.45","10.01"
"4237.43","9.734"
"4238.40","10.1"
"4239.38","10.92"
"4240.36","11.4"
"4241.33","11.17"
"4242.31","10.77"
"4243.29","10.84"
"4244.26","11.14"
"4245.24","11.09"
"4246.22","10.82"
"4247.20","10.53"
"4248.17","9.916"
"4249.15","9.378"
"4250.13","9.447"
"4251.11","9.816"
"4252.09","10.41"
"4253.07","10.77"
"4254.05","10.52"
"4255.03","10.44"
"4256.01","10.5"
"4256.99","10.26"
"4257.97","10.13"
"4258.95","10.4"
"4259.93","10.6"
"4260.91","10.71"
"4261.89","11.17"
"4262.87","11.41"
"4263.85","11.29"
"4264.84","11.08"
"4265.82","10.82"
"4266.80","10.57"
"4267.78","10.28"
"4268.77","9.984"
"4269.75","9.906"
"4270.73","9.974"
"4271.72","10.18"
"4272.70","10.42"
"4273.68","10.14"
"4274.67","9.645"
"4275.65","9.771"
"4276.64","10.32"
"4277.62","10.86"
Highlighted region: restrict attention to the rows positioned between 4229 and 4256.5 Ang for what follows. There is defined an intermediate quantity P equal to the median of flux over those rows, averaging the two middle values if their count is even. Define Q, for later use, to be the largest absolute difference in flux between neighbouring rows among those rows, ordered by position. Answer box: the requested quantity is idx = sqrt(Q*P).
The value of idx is 2.97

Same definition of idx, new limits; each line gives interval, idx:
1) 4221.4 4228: 2.89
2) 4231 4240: 2.99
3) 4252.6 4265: 2.21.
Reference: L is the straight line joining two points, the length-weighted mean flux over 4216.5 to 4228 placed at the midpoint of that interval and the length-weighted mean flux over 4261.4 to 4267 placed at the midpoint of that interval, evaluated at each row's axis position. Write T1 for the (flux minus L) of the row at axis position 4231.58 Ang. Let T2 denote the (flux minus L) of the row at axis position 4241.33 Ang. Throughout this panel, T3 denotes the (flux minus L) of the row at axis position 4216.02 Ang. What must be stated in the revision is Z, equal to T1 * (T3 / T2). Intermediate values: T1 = 0.8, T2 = 0.6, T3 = 0.5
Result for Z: 0.7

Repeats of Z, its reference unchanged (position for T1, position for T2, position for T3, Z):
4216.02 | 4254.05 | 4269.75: 1.9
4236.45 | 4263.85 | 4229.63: -2.0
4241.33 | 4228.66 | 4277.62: -0.4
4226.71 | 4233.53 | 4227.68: -0.1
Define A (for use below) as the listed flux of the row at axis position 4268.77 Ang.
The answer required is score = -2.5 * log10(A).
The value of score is -2.50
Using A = 9.984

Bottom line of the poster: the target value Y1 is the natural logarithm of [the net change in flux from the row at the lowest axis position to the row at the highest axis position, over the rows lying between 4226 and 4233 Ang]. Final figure 0.7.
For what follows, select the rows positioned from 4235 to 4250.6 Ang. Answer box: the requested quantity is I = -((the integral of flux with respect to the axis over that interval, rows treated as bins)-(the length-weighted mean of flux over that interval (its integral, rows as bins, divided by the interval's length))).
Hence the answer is -153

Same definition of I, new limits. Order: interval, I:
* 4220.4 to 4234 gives -132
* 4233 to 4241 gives -74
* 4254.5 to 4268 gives -134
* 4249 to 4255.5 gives -56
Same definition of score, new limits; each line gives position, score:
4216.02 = -2.56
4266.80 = -2.56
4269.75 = -2.49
